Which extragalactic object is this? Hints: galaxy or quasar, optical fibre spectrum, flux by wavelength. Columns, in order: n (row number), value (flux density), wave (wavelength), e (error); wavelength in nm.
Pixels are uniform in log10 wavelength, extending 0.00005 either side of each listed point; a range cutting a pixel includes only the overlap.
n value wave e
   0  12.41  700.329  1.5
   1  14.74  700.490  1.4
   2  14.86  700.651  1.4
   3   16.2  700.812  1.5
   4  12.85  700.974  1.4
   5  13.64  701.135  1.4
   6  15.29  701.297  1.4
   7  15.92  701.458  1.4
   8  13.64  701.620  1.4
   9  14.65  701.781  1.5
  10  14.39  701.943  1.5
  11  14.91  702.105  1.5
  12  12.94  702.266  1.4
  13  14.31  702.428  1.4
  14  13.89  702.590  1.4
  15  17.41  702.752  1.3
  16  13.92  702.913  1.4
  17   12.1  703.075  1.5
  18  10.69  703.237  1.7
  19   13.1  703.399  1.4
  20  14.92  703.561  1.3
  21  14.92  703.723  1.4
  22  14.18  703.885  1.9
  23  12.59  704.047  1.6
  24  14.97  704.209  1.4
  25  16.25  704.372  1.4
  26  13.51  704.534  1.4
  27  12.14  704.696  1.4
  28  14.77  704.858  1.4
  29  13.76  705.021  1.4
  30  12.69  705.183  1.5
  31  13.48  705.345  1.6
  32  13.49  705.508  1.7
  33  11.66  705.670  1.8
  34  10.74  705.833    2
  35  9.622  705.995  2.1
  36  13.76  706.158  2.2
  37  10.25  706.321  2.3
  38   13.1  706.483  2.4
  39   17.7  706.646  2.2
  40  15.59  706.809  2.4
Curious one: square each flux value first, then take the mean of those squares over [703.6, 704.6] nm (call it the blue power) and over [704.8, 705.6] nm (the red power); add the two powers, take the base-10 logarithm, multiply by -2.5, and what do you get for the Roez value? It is -6.49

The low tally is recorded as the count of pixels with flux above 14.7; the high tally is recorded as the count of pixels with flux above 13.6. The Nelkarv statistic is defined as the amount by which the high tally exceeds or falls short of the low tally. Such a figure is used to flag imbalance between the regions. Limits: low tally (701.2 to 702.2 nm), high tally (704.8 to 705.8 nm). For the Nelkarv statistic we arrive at -1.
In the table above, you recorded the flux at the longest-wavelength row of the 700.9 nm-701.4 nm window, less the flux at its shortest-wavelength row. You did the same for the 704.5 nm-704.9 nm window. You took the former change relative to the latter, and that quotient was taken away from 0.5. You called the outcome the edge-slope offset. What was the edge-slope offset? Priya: -1.4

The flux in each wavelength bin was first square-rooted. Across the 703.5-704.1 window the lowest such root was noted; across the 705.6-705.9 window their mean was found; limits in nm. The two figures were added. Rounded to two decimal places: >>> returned 6.89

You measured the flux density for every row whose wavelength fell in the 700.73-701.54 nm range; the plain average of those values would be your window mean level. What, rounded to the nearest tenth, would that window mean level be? 14.8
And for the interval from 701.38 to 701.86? 14.7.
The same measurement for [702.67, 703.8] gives 13.9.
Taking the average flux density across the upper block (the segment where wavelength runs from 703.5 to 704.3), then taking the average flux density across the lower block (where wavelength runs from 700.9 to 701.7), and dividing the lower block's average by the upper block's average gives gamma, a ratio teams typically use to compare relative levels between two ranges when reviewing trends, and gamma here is 1.00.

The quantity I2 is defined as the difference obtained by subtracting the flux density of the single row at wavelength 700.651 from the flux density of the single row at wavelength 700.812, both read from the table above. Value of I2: 1.3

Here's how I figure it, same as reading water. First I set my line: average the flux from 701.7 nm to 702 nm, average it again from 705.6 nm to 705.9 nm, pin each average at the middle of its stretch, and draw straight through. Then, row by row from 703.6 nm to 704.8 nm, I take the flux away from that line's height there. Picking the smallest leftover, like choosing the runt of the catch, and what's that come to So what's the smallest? -3.9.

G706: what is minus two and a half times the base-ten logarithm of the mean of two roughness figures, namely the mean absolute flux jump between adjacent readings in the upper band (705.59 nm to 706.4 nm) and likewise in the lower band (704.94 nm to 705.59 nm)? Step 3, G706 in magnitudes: -0.46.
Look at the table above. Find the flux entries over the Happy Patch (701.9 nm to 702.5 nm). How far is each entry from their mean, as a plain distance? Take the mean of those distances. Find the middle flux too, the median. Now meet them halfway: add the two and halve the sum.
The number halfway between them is 7.47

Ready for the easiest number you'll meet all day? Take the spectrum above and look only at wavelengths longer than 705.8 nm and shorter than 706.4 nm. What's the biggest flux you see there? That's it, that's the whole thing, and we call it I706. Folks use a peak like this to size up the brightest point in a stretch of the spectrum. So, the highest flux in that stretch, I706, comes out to 13.76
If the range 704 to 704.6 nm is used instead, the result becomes 16.25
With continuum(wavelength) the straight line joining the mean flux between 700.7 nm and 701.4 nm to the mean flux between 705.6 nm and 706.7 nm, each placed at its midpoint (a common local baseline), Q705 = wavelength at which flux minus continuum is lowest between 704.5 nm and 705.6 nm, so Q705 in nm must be 704.696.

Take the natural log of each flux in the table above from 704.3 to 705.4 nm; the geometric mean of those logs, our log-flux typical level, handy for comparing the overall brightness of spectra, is 2.62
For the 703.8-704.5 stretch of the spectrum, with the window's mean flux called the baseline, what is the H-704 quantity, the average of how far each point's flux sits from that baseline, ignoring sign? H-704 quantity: 1.1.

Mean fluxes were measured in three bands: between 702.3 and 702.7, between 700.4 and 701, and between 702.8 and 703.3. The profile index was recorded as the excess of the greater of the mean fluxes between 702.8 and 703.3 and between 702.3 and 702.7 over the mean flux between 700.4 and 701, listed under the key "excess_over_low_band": -0.6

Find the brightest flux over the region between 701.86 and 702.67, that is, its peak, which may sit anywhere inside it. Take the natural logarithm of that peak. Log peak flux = 2.70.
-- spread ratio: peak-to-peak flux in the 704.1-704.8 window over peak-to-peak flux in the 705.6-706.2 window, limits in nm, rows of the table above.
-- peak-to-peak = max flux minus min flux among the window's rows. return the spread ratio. 1.0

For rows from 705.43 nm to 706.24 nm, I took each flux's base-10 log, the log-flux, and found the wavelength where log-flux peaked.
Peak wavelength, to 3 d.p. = 706.158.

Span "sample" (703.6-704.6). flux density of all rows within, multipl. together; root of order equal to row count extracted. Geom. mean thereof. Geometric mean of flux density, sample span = 14.4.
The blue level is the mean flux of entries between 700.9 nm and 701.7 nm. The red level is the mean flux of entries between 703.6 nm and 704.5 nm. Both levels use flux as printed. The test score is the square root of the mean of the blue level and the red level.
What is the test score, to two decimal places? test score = 3.80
